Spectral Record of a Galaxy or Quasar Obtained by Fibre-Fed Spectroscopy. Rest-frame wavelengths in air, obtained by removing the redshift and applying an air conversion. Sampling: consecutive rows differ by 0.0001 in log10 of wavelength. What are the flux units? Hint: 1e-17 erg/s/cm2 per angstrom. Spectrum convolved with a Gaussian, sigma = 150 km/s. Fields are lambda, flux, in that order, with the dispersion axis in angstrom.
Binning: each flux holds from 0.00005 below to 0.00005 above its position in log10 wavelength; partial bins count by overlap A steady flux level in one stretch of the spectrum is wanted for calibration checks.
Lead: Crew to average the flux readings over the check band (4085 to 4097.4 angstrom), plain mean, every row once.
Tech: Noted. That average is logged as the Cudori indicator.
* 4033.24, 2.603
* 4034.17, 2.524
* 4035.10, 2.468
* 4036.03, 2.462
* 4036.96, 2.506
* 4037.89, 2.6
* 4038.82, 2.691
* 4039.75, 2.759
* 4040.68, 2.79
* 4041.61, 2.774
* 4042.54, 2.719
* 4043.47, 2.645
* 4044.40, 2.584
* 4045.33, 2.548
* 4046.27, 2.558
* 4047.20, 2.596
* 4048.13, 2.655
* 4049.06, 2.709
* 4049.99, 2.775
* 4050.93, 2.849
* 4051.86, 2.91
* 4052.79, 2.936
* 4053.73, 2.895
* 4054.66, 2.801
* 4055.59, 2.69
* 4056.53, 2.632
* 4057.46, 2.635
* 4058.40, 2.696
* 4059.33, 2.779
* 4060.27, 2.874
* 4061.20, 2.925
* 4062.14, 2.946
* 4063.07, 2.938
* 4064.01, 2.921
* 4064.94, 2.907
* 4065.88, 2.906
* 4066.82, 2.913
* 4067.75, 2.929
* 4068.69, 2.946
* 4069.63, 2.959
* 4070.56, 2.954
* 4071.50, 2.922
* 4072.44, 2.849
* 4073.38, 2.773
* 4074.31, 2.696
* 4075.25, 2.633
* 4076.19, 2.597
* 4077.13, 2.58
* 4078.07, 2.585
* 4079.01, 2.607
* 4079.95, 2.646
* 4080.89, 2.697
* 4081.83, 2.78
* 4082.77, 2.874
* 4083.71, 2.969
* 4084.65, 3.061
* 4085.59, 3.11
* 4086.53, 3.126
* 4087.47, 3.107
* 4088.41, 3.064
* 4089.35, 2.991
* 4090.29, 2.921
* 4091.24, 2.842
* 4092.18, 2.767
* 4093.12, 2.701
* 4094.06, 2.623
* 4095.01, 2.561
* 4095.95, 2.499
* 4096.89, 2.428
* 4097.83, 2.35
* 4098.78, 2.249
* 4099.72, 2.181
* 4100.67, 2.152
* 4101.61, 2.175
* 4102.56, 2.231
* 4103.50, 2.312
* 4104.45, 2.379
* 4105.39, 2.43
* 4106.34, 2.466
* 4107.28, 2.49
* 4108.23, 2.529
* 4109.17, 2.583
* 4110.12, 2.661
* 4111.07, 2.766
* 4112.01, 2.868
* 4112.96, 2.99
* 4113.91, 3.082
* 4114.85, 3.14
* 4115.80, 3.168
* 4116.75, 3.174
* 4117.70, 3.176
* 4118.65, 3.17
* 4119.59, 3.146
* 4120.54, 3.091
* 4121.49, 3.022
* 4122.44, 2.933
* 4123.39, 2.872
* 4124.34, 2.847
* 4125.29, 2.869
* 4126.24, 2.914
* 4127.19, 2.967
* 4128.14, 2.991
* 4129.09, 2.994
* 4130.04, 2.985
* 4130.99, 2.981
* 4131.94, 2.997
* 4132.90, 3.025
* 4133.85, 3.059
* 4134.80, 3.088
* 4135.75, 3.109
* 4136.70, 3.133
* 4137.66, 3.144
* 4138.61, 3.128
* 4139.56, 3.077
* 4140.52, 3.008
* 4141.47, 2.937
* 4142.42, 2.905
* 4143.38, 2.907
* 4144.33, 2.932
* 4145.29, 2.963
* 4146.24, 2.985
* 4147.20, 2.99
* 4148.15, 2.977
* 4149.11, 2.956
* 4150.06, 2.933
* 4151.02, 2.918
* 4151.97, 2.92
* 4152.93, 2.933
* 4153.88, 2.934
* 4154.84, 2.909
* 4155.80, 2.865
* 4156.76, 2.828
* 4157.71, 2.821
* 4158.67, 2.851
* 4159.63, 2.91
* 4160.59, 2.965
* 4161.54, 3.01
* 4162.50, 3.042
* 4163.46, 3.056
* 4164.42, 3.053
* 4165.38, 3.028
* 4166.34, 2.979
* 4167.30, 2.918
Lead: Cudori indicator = 2.83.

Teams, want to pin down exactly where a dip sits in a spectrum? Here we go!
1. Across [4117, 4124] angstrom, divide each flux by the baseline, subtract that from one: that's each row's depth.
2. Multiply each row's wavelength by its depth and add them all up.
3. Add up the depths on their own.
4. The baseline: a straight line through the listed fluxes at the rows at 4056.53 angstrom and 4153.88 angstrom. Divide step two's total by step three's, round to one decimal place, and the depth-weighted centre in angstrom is 4119.6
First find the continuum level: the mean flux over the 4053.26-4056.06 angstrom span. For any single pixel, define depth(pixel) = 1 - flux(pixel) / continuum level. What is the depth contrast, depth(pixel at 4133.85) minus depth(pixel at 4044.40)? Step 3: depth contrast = -0.17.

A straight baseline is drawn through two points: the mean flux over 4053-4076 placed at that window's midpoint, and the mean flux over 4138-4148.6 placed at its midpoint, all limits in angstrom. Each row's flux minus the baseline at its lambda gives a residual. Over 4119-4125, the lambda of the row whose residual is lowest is 4124.34 angstrom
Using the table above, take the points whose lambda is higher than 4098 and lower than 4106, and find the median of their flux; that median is 2.24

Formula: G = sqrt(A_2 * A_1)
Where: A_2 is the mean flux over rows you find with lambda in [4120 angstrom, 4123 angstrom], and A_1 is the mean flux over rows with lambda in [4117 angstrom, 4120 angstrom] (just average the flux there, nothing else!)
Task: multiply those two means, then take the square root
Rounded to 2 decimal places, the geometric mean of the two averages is 3.09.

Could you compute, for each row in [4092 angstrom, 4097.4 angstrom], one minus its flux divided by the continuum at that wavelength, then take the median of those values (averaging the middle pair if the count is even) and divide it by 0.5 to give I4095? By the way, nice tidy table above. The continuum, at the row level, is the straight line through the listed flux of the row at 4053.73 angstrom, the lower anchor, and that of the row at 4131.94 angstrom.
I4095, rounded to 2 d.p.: 0.24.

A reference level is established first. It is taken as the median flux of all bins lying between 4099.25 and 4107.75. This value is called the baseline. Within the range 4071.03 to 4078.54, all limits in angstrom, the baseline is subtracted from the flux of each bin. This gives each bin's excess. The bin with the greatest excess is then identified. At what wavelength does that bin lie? 4071.50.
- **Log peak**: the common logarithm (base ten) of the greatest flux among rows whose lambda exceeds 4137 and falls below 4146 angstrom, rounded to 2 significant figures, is 0.50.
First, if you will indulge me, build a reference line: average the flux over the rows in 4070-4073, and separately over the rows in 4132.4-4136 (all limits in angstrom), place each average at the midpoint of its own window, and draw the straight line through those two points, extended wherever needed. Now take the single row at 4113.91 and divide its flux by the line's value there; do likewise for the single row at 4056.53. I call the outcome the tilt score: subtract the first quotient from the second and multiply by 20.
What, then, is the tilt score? -2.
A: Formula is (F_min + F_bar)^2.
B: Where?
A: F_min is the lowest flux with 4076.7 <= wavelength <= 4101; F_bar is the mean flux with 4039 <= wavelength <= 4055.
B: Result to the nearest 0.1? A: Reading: 23.9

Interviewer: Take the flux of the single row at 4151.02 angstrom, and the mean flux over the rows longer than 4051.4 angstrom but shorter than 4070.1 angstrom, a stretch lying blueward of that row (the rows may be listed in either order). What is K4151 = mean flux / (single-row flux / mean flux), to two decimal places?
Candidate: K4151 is 2.80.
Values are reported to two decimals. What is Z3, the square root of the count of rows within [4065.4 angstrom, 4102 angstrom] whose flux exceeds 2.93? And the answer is 3.16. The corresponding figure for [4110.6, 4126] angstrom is 3.32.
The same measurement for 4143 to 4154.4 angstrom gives 3.00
